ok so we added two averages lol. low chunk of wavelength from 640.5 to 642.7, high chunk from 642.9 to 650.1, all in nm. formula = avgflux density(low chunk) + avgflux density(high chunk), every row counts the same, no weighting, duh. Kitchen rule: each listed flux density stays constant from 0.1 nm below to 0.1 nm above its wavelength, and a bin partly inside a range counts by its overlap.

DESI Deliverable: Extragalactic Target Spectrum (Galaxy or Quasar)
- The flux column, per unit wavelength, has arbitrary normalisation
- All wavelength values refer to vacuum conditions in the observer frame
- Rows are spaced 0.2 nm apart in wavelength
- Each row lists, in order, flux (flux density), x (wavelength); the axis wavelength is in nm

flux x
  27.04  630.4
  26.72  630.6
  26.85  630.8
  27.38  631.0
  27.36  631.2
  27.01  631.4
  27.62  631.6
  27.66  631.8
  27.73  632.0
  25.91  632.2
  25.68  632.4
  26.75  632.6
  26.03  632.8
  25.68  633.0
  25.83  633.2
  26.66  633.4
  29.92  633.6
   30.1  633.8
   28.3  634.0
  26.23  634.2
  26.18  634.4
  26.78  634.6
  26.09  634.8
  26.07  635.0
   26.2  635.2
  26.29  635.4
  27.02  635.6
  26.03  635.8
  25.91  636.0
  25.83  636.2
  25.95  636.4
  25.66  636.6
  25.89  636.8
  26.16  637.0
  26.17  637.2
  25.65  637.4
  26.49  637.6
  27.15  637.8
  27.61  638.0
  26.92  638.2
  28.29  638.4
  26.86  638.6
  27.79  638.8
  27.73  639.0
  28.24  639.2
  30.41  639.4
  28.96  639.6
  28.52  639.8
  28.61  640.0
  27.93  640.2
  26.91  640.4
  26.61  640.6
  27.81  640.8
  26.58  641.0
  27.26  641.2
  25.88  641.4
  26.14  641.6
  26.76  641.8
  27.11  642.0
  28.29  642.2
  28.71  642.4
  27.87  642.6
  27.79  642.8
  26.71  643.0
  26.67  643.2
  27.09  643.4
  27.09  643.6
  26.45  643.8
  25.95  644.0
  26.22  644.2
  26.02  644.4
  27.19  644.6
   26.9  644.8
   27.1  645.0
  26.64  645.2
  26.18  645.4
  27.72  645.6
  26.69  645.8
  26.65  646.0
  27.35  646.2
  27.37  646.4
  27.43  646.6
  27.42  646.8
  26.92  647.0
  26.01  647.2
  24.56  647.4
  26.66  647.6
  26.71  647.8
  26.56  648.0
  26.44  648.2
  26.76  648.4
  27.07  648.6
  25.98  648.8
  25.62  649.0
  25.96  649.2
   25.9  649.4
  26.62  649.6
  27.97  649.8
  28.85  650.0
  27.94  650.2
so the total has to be 53.9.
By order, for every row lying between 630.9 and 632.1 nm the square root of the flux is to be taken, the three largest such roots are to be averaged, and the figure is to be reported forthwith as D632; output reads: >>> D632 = 5.26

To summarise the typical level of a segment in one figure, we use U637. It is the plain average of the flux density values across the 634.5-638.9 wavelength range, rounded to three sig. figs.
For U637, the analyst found 26.5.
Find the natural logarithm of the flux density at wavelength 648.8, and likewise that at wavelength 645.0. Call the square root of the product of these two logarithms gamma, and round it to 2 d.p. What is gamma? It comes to 3.28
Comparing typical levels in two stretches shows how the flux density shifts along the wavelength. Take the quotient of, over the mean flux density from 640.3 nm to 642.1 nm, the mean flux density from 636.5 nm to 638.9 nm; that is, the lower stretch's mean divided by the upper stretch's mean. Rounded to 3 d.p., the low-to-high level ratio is 0.998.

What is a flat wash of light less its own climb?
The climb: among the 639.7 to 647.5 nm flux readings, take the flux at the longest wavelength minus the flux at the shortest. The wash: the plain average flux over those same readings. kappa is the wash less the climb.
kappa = 31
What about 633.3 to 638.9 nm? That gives 26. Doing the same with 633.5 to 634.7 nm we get 31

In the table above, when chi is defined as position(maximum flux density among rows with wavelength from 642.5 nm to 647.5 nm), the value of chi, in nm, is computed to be 642.6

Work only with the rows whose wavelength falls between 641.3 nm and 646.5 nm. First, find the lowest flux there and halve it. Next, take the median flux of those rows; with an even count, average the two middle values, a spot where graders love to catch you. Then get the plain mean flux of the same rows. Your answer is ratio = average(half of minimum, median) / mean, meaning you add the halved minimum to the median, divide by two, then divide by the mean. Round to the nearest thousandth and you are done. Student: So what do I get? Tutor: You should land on 0.738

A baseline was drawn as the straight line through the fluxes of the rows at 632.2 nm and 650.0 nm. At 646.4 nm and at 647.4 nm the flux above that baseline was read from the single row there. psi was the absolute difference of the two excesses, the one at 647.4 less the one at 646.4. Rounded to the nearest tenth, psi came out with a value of 3.0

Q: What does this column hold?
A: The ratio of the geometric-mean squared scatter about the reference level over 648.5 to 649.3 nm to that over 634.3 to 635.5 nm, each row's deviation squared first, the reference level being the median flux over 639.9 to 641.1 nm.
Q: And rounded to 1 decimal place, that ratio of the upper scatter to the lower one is 0.9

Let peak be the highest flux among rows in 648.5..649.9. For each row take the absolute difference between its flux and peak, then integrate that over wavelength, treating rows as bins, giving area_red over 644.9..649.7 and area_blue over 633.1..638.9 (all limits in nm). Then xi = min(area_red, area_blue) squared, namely 43.5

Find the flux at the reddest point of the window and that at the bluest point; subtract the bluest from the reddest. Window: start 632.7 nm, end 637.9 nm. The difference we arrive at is 1.1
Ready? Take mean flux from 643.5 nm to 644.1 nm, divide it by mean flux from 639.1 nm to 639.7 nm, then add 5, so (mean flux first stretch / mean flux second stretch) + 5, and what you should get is 5.91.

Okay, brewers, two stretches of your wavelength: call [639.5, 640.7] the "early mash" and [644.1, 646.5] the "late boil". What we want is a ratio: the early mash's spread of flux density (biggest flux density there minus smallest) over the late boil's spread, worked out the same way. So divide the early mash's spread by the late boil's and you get 1.4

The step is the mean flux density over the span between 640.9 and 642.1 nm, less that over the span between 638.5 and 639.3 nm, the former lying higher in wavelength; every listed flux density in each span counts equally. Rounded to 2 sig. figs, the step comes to -1.0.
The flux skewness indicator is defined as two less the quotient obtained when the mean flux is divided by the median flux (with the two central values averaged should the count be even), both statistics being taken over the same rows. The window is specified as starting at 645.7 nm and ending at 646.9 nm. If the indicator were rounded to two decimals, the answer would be 1.01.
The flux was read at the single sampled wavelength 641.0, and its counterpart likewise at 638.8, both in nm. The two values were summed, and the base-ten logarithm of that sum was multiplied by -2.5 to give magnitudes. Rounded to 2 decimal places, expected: -4.34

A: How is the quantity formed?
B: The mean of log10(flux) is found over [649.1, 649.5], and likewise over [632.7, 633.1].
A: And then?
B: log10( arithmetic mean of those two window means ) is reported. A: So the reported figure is 0.150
